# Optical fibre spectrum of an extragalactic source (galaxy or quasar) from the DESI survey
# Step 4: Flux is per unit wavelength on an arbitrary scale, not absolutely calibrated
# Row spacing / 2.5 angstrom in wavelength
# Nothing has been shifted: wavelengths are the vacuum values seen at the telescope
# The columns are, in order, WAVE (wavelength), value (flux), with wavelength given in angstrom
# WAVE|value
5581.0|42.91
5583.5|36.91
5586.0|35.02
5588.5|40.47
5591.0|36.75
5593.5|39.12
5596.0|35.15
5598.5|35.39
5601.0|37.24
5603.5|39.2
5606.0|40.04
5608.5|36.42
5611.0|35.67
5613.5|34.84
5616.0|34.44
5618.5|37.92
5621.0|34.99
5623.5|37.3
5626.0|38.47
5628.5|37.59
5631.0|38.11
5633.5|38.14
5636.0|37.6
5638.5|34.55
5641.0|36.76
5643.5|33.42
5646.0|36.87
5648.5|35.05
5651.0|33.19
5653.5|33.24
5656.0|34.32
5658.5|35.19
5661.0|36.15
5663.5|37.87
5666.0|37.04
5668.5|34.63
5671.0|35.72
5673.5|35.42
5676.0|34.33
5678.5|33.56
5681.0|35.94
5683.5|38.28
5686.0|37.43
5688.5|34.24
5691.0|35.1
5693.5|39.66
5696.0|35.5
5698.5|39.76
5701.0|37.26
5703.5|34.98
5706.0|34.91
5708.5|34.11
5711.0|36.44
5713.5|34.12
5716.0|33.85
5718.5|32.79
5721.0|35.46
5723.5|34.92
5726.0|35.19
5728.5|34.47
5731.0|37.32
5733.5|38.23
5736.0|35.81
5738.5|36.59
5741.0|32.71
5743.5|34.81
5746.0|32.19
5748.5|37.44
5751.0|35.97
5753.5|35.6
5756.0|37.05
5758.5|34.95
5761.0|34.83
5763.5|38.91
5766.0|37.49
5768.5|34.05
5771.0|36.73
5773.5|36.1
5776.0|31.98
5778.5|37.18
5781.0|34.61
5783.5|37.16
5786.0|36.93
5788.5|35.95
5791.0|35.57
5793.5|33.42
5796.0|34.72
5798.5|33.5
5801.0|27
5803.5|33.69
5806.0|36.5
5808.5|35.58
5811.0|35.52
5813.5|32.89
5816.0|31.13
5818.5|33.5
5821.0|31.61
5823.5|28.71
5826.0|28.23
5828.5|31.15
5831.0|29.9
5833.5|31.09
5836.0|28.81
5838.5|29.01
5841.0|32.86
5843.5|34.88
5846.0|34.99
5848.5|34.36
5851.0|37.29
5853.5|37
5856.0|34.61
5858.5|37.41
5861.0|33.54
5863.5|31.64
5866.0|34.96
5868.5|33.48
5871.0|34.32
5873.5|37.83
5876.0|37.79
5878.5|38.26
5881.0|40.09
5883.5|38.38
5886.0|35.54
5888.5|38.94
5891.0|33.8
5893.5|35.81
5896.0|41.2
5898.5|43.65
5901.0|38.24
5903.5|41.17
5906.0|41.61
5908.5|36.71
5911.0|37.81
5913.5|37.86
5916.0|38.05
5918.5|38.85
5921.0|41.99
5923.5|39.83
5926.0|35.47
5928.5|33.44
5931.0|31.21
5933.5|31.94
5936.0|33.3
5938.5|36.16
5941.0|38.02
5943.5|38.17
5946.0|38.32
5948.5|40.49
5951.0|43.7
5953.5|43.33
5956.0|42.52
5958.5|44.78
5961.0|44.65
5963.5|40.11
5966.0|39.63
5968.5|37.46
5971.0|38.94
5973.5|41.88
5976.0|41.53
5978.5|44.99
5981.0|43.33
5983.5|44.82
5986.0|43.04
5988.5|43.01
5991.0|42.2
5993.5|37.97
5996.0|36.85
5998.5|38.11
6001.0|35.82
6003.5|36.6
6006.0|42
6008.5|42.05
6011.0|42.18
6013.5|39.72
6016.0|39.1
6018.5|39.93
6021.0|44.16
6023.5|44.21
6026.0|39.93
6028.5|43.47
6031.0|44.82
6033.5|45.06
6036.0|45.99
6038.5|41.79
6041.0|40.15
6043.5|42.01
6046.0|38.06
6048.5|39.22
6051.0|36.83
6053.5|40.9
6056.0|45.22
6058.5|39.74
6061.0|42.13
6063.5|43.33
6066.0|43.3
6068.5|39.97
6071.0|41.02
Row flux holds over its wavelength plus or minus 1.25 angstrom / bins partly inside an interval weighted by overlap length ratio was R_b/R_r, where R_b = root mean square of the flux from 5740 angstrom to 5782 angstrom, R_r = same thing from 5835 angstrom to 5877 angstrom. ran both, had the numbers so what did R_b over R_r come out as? 1.03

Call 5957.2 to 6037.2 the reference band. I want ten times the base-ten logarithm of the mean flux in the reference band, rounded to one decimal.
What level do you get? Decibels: 16.2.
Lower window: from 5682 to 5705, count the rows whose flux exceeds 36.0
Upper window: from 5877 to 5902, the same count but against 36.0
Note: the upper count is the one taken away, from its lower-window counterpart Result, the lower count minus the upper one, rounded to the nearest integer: -2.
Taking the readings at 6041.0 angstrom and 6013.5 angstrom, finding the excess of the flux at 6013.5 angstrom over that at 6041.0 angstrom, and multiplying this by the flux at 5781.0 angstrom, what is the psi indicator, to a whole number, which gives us -15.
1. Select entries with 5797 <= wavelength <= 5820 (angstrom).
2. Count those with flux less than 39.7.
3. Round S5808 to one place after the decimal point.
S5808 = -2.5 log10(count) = -2.4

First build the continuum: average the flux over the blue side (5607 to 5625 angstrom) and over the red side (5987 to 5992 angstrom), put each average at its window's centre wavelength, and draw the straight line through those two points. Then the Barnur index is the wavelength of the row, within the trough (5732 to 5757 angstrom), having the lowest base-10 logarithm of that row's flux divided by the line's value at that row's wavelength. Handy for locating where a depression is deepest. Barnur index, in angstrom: 5746.0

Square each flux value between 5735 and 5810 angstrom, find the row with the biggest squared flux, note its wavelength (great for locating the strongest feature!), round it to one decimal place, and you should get 5763.5 angstrom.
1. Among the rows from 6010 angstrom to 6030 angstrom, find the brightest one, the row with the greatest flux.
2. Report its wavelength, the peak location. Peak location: 6023.5 angstrom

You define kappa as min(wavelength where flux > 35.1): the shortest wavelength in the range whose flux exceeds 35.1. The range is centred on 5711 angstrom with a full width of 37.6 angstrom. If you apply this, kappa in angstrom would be 5693.5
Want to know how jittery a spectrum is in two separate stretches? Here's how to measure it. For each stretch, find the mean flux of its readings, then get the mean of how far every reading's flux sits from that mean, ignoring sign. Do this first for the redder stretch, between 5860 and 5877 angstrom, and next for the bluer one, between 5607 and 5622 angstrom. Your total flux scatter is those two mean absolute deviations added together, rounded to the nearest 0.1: 2.7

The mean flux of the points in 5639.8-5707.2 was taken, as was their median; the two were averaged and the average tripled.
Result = 107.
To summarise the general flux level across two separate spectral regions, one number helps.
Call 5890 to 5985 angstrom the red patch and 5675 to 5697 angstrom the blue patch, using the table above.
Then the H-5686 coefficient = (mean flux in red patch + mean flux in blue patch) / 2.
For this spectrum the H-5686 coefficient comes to 37.7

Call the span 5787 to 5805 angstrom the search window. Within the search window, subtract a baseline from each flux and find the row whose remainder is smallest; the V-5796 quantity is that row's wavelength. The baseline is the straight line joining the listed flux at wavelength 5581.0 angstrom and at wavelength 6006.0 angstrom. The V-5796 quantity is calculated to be 5801.0 angstrom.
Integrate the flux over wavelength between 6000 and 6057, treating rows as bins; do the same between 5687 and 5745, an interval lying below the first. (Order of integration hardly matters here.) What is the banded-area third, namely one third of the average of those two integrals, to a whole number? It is 736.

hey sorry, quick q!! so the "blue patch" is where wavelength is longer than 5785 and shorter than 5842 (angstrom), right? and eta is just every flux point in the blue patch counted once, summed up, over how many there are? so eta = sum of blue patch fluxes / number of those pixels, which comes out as 32.5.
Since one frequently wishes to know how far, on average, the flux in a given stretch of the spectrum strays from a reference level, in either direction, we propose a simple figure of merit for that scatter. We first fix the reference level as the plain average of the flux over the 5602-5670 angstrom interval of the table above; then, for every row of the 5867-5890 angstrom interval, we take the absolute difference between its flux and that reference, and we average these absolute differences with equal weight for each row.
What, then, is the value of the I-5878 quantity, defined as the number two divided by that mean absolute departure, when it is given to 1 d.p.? 0.9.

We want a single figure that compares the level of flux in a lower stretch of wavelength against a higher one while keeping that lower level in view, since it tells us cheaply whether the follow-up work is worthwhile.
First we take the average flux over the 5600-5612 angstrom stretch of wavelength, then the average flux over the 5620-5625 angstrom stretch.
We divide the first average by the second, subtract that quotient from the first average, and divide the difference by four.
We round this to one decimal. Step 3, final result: 9.2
